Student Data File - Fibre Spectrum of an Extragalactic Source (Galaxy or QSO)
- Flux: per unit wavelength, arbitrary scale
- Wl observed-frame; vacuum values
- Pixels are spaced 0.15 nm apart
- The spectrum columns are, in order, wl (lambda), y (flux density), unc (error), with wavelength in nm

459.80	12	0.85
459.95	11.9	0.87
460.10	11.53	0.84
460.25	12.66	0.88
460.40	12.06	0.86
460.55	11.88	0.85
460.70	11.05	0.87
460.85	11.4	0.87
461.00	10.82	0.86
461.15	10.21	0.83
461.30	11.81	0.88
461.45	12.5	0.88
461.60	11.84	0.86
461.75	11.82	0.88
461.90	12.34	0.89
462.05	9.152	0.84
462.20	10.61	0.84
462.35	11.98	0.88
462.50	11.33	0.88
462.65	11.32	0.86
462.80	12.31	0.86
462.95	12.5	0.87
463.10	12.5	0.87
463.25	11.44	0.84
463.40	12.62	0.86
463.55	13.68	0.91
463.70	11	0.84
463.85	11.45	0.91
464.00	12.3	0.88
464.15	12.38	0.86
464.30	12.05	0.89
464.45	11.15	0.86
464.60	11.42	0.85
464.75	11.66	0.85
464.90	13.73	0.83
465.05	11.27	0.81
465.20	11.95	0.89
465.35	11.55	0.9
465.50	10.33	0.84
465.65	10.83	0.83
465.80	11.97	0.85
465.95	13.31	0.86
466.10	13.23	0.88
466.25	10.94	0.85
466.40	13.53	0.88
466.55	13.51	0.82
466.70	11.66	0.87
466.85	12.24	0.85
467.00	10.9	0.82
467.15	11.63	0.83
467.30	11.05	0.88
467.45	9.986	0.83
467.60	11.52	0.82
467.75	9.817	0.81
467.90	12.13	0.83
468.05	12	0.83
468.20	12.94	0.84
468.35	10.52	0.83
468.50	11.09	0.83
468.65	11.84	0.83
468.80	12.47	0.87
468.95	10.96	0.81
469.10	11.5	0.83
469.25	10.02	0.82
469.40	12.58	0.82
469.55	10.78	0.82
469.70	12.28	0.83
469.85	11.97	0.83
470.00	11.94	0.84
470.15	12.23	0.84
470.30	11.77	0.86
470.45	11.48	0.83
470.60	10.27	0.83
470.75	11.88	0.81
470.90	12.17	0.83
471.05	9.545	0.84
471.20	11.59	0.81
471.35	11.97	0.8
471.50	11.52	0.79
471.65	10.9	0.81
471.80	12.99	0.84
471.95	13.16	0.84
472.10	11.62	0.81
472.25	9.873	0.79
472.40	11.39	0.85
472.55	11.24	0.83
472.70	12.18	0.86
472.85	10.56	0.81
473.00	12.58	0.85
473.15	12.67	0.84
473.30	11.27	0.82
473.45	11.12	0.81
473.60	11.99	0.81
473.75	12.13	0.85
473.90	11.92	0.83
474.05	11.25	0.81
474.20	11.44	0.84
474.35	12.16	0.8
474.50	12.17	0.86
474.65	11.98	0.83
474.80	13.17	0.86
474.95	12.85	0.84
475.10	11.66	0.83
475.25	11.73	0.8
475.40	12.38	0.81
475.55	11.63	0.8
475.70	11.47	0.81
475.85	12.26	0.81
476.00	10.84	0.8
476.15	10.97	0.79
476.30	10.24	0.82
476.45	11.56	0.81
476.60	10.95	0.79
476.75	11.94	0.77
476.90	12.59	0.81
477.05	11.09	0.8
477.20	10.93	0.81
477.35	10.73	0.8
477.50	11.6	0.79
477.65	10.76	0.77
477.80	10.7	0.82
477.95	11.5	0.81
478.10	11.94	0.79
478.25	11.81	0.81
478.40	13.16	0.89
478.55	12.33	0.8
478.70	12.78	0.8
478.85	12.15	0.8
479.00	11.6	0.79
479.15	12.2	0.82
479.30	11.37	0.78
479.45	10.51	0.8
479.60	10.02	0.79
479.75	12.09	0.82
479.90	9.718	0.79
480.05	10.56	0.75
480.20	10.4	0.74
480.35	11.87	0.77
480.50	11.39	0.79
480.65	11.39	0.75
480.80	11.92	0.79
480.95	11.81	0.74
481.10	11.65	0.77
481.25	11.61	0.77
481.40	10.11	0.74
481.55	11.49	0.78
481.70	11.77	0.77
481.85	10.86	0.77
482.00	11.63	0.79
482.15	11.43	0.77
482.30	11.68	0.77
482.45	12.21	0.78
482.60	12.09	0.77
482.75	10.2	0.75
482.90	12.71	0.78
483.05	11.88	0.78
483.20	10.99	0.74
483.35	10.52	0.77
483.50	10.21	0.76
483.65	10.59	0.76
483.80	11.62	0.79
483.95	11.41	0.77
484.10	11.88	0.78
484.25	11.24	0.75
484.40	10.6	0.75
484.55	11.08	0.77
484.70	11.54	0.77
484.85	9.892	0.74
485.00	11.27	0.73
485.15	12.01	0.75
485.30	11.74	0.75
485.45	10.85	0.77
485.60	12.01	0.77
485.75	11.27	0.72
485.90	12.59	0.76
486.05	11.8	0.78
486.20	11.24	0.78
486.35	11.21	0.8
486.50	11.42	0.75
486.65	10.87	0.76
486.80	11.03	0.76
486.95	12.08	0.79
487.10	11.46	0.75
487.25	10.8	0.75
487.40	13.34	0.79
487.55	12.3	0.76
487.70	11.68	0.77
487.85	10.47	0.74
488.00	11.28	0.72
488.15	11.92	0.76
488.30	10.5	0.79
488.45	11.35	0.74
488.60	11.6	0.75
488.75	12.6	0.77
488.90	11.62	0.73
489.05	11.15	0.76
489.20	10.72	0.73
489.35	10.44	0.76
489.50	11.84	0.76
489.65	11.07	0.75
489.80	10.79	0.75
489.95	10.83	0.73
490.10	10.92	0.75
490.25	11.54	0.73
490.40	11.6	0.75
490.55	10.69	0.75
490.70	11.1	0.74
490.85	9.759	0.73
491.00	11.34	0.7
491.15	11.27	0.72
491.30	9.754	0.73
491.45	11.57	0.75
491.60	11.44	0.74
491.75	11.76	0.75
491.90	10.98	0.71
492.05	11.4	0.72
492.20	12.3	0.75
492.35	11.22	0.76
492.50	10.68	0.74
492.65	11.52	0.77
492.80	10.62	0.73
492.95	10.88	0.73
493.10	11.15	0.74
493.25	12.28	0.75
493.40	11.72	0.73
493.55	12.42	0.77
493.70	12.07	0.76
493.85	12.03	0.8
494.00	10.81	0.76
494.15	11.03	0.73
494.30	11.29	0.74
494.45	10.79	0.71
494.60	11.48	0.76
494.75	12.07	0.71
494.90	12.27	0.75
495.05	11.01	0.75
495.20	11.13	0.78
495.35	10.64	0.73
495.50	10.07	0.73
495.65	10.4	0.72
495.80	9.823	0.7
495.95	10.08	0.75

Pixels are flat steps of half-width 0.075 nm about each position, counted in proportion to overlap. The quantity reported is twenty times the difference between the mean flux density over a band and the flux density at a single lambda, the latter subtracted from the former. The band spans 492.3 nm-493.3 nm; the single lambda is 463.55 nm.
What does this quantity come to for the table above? -50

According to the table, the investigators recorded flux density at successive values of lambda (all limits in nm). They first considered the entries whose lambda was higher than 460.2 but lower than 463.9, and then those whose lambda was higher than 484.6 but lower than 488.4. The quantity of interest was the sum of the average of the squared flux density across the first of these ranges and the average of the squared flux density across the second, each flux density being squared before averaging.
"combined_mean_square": 269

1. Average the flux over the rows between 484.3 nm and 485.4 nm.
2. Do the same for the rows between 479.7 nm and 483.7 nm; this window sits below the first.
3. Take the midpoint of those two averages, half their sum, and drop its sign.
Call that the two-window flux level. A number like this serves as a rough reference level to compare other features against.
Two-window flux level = 11.2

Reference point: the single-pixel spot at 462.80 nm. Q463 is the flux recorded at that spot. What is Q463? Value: 12.31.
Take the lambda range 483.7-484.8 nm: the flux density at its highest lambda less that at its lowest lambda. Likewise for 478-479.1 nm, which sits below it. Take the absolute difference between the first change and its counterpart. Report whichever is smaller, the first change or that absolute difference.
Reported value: -0.1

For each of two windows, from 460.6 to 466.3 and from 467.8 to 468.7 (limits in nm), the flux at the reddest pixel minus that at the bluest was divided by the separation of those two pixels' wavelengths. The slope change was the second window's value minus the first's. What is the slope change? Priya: -0.4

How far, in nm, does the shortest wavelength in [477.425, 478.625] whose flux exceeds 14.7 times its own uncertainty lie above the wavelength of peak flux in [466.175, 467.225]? 11.70 nm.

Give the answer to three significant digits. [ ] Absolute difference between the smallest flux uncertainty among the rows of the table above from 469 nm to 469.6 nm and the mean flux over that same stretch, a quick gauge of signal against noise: 10.4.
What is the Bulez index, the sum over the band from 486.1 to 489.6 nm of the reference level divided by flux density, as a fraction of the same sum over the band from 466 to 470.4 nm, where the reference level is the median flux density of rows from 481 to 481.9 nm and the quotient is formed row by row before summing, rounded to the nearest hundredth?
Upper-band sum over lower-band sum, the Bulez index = 0.81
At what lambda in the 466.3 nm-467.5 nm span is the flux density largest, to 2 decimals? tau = 466.40 nm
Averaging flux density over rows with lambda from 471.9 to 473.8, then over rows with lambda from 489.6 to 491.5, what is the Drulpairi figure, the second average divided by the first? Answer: 0.94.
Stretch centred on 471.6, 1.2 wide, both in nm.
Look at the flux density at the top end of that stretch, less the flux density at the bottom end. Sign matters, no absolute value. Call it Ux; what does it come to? 2.1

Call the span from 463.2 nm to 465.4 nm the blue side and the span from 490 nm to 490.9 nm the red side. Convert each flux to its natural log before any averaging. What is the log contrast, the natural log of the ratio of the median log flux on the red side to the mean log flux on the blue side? -0.034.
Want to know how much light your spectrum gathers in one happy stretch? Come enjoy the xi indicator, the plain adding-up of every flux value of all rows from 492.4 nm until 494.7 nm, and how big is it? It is 171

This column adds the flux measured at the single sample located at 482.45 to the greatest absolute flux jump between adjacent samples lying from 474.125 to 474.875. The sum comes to 13.4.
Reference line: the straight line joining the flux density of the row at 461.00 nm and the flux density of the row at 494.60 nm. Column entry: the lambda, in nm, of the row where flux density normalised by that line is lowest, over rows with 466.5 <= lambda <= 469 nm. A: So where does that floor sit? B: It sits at 467.75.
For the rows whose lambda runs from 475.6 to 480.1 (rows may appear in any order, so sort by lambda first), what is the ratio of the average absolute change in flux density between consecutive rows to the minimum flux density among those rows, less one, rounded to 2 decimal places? -0.92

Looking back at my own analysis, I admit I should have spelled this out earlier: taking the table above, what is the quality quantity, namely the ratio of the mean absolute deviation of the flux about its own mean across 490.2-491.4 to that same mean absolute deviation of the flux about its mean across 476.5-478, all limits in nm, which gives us 1.21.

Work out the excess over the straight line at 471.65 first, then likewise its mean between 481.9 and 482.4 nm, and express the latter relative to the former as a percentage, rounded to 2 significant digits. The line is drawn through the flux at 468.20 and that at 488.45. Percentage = 15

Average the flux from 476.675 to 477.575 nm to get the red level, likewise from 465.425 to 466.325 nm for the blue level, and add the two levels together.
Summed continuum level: 23.25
